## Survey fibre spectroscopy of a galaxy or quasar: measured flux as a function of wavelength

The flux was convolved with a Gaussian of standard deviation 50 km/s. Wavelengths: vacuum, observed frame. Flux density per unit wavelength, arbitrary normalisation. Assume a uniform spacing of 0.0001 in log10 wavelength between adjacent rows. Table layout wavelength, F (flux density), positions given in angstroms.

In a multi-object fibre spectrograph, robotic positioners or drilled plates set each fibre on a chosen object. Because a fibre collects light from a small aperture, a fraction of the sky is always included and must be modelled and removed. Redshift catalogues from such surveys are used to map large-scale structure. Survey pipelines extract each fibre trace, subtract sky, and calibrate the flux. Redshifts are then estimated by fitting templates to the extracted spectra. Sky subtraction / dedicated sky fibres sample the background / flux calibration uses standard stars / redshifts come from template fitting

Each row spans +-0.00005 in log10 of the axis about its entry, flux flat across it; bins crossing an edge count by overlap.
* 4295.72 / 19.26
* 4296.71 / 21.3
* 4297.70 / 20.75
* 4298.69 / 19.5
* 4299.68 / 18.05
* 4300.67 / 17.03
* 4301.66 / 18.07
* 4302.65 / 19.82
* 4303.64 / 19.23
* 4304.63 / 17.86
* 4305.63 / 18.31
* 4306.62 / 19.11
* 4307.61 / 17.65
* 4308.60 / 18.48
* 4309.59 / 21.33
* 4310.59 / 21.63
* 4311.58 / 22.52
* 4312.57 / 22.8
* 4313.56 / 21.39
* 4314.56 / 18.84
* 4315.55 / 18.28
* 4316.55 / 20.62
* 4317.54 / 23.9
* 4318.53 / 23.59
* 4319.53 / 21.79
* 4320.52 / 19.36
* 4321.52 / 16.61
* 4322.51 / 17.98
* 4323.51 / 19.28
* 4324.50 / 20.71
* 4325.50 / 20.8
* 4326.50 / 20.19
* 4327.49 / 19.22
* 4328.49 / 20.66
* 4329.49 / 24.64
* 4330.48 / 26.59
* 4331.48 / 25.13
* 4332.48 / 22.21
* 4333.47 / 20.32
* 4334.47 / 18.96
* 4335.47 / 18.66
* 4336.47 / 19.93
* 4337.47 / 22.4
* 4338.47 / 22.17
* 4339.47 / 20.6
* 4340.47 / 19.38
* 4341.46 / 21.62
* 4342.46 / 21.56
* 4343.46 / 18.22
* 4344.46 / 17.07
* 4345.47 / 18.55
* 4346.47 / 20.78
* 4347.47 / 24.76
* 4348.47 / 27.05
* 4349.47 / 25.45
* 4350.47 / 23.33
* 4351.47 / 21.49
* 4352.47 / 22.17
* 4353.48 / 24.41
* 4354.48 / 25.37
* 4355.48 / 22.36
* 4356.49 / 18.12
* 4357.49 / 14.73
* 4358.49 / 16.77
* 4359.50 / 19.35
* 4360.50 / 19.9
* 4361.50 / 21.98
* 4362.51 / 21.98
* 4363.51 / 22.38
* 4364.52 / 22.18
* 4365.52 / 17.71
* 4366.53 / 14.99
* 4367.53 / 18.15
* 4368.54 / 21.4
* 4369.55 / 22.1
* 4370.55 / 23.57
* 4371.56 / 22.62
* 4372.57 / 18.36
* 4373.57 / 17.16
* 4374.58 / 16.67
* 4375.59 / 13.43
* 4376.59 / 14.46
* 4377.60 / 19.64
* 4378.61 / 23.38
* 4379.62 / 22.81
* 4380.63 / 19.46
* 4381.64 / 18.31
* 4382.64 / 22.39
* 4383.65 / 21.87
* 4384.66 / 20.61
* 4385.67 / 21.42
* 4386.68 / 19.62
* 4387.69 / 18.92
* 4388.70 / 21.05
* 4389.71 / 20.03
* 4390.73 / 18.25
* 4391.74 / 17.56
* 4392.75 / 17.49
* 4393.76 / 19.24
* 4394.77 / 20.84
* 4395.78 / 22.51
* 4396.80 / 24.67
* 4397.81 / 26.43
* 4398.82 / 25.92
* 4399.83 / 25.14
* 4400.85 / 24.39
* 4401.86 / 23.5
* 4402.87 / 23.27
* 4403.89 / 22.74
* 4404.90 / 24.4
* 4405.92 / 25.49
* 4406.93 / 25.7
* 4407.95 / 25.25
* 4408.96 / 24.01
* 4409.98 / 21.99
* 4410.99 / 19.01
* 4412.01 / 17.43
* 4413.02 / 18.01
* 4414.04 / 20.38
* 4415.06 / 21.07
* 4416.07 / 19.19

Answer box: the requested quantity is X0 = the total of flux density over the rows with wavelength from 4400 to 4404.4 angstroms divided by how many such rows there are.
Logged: 23.5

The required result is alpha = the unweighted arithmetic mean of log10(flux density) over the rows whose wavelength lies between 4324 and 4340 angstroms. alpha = 1.33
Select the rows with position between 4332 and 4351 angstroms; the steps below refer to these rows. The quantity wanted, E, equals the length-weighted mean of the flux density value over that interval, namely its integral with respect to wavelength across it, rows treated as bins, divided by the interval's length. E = 21.2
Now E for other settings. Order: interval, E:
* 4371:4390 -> 19.6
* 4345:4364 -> 21.6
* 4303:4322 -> 20.2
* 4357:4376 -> 19.3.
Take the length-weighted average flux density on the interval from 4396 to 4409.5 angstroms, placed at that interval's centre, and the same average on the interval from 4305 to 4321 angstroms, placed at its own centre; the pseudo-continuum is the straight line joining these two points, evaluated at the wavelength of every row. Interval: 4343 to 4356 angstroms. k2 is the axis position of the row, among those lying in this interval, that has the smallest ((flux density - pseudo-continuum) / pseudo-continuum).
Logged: 4344.46 angstroms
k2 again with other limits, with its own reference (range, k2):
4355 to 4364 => 4357.49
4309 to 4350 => 4344.46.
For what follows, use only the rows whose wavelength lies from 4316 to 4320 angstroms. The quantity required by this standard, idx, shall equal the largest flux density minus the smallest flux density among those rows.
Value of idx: 3.3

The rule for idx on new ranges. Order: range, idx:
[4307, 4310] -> 3.7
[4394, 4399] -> 5.6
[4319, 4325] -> 5.2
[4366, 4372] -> 8.6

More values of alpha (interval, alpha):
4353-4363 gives 1.31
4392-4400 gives 1.35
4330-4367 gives 1.32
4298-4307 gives 1.27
